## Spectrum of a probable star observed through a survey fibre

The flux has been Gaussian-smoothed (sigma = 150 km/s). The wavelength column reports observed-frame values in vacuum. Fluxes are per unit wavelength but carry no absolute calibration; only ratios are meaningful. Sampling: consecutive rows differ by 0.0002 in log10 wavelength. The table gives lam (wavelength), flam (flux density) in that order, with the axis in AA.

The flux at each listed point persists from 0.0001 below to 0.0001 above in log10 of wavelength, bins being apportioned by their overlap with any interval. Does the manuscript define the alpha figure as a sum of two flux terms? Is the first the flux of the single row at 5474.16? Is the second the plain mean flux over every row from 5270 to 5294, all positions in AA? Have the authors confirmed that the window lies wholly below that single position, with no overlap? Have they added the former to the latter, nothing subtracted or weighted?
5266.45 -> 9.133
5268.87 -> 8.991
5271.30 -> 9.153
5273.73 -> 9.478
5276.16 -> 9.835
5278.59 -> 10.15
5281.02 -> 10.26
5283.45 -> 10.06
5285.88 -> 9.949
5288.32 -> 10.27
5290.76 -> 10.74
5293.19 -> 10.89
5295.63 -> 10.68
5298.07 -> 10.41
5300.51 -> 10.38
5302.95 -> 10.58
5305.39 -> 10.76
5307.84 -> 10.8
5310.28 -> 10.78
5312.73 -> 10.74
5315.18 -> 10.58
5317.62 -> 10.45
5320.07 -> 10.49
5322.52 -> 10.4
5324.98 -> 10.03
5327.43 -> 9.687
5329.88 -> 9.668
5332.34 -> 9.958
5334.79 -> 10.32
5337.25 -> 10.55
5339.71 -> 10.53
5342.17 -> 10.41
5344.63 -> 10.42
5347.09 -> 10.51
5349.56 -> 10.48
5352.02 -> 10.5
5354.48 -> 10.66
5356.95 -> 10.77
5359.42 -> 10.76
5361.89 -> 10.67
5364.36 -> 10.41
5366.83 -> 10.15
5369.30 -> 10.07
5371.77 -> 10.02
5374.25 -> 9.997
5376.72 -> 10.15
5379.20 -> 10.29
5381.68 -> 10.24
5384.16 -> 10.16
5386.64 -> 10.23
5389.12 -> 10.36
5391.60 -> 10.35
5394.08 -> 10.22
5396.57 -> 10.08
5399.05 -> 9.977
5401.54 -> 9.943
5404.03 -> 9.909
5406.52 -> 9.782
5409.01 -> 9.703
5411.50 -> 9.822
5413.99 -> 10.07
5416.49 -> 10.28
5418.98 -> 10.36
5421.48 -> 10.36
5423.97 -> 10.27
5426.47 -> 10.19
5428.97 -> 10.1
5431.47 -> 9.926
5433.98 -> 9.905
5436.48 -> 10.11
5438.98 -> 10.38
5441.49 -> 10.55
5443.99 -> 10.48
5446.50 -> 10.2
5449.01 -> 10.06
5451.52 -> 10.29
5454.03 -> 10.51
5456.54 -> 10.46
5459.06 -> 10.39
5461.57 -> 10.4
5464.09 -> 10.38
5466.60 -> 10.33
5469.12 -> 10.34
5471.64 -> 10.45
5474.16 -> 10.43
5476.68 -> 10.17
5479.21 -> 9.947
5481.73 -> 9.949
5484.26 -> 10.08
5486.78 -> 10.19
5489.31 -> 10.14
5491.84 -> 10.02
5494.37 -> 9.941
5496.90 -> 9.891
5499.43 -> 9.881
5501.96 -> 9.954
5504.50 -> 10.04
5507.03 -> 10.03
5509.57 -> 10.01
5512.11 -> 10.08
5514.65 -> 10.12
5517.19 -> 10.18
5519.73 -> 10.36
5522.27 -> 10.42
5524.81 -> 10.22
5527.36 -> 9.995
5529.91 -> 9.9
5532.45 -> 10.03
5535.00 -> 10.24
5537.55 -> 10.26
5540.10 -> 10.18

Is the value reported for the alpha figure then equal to 20.5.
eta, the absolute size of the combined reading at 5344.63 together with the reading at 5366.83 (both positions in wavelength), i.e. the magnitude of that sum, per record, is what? 20.6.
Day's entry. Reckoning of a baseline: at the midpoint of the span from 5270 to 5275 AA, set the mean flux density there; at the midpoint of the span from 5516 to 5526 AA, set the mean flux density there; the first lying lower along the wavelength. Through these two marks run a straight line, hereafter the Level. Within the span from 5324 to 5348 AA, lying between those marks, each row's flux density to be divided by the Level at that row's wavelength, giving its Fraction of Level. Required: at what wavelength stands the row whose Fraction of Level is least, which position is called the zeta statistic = 5329.88 AA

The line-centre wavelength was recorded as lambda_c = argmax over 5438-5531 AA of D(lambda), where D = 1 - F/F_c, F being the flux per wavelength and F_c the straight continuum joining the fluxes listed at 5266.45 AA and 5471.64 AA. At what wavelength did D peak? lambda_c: 5529.91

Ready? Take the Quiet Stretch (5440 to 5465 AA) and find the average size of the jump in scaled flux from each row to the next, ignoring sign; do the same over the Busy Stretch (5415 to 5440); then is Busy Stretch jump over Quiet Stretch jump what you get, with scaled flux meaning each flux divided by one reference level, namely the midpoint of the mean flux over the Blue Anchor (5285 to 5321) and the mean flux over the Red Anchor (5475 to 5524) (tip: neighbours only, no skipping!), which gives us 0.93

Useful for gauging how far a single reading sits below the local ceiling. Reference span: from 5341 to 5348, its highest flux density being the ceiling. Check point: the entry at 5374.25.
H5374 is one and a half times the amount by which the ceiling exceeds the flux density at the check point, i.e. 0.77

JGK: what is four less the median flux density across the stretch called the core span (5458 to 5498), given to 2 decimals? -6.18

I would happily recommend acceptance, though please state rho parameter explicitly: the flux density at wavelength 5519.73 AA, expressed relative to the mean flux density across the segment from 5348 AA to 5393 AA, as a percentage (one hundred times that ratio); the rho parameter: 100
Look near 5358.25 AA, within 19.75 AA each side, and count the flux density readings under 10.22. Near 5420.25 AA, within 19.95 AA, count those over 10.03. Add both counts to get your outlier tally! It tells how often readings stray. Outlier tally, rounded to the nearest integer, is 14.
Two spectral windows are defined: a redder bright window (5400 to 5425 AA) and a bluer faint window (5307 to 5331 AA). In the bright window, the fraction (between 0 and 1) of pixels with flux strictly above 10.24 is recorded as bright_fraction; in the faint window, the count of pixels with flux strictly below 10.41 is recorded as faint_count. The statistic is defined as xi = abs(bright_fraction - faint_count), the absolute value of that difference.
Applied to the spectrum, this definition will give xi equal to 3.6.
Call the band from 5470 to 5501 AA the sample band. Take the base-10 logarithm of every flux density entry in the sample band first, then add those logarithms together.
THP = 12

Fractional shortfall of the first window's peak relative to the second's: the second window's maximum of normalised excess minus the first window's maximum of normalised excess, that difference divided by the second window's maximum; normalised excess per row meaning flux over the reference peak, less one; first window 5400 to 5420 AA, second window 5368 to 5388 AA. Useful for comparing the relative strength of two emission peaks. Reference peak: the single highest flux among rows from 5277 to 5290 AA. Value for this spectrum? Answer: -3.5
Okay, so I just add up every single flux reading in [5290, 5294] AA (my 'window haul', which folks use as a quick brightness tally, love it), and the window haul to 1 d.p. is 21.6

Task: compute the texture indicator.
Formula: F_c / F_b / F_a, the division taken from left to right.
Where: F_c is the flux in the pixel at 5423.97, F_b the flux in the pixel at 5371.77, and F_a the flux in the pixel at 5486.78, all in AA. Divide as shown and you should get 0.101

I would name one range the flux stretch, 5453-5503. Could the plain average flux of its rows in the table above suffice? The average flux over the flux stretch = 10.2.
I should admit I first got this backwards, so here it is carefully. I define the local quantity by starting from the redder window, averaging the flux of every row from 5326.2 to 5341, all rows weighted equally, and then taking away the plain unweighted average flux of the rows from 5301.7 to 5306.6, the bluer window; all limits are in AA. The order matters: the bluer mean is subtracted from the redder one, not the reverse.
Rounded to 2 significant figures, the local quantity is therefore -0.55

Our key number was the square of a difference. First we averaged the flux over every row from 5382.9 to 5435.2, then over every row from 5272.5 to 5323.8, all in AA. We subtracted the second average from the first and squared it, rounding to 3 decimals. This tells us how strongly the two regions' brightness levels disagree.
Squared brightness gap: 0.101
